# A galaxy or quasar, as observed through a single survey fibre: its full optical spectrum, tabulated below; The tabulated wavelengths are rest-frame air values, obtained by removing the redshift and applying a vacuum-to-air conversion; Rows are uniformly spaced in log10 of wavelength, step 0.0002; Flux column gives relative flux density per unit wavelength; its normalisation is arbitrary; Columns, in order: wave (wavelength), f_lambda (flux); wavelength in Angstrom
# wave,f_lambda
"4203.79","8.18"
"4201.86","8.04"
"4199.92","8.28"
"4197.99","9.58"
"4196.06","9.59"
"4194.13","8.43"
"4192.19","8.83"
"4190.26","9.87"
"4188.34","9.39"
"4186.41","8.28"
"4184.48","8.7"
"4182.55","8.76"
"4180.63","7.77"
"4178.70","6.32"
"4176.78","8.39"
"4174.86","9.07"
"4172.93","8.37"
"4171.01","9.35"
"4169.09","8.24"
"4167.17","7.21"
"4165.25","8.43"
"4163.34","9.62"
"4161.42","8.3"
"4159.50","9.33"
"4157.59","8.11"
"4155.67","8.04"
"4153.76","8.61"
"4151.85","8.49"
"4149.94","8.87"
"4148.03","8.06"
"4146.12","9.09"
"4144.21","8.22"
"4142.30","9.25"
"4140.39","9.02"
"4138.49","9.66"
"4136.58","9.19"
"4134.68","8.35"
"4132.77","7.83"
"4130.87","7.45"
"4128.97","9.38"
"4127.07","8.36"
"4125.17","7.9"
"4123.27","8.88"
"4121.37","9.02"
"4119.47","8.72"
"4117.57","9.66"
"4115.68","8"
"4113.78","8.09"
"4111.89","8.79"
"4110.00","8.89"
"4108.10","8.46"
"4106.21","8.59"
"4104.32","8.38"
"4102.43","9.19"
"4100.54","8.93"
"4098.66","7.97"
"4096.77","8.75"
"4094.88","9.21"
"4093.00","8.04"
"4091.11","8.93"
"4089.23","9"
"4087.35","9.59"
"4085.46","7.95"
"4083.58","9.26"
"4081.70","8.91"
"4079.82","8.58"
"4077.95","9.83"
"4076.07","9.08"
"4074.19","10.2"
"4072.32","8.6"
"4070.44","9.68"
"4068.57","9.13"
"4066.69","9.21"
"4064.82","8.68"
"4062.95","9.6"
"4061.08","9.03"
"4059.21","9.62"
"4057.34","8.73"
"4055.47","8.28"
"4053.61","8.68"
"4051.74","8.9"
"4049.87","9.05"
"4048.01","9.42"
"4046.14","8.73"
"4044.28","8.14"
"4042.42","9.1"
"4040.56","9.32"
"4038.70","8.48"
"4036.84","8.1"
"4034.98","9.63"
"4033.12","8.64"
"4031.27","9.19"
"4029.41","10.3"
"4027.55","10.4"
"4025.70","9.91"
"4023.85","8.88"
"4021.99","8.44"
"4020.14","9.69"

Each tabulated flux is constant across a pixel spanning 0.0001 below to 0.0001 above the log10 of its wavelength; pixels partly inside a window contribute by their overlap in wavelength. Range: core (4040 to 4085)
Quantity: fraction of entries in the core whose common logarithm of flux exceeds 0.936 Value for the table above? 0.83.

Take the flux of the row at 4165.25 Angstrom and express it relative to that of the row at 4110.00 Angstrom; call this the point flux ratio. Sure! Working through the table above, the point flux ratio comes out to 0.95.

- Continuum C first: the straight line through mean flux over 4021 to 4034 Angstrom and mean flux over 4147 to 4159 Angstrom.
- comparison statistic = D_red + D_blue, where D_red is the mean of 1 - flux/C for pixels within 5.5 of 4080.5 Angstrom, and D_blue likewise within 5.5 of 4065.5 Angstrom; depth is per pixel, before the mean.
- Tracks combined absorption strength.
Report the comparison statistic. -0.013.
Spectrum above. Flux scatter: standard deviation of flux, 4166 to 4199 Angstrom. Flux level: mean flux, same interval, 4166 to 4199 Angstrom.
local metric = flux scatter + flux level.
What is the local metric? 9.5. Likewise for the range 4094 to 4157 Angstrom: 9.2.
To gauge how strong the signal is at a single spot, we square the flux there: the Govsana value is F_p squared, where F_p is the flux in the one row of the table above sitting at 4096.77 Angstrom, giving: 77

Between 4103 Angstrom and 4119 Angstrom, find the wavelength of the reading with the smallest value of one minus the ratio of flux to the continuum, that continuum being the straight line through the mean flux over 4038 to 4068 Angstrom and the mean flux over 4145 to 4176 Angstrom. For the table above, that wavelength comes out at 4117.57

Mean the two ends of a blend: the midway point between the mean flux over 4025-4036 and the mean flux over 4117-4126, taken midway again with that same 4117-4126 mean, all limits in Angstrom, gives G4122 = 9.0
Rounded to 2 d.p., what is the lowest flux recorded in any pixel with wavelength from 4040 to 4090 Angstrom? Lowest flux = 7.95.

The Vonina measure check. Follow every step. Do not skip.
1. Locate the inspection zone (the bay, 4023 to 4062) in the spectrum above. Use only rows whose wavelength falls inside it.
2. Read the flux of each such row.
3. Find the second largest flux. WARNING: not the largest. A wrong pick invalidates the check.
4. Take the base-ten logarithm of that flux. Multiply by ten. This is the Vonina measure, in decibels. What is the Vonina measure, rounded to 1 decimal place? 10.1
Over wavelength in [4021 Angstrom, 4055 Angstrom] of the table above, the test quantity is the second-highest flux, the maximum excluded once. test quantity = 10.3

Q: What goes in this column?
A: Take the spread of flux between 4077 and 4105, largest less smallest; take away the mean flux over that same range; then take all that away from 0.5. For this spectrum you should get 7.5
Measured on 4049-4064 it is 8.1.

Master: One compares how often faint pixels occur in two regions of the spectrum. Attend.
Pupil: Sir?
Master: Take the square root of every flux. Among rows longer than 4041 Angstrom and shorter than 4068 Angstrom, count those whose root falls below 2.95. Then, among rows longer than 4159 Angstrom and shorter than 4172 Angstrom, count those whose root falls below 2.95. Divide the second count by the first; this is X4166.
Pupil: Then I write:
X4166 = 1.0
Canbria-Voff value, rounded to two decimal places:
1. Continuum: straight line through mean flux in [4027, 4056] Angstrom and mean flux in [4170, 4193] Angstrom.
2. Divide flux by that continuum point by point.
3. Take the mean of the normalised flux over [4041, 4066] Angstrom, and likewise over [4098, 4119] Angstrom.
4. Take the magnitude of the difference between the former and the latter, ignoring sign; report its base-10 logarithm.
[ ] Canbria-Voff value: -1.86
